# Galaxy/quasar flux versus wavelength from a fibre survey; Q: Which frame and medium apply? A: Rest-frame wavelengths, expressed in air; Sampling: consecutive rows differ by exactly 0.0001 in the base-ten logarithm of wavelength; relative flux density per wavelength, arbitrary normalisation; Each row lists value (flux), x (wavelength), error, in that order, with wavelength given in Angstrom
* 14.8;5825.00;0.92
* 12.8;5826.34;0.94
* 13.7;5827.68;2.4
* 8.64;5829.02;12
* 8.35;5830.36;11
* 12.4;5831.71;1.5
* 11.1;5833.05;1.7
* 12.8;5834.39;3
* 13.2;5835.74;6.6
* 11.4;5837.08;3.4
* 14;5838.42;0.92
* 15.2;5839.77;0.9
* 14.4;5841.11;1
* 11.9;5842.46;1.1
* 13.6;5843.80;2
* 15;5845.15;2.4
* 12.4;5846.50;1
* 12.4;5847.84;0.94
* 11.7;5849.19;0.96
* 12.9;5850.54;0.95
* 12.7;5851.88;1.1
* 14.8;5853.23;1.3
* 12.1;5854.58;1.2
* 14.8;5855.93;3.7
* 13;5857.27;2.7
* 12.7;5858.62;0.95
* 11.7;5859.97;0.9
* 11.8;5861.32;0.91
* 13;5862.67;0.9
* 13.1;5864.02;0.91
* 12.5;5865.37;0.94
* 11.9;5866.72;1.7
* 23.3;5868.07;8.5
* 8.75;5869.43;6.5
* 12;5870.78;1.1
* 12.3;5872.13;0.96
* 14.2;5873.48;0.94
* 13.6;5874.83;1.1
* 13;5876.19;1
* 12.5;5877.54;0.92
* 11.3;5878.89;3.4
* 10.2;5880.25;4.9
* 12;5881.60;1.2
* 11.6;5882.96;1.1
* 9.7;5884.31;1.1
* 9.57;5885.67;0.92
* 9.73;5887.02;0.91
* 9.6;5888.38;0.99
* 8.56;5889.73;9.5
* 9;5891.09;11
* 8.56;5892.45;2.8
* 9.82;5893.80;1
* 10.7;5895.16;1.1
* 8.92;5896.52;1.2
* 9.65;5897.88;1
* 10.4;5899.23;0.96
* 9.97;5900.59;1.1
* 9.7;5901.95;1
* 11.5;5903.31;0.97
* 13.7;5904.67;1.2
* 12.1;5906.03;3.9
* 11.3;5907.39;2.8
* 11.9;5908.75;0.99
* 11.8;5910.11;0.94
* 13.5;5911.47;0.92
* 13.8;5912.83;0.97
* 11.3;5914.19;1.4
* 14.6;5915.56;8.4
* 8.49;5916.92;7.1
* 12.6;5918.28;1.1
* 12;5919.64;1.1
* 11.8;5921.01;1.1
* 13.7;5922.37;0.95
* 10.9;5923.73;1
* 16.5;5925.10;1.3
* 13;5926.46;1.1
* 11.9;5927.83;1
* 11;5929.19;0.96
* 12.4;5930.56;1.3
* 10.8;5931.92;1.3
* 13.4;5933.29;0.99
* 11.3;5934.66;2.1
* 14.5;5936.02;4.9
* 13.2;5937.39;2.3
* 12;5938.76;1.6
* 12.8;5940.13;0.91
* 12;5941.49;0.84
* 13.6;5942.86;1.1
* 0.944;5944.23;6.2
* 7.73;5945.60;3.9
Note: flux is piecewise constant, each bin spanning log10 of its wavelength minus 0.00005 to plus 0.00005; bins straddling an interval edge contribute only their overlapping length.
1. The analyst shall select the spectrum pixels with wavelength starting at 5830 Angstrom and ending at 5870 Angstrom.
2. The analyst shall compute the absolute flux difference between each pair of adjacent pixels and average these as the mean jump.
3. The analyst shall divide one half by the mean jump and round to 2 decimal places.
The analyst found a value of 0.23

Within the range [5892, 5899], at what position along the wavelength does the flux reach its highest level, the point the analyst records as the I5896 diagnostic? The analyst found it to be 5895.16 Angstrom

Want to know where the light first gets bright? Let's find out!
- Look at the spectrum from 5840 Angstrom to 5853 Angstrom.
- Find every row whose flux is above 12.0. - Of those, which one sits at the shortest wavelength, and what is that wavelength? 5841.11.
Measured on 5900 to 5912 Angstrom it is 5904.67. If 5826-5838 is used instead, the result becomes 5826.34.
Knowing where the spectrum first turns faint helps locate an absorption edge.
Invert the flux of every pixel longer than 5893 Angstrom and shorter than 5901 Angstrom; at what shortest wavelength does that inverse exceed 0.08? 5893.80 Angstrom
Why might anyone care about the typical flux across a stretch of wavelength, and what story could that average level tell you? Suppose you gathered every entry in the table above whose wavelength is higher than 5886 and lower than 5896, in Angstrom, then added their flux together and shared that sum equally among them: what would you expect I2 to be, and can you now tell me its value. 9.4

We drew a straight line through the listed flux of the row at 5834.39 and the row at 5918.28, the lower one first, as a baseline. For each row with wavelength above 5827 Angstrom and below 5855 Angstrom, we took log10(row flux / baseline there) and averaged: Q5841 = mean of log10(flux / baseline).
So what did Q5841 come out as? -0.011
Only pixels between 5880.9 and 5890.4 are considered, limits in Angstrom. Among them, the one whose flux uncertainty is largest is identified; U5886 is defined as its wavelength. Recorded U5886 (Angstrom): 5889.73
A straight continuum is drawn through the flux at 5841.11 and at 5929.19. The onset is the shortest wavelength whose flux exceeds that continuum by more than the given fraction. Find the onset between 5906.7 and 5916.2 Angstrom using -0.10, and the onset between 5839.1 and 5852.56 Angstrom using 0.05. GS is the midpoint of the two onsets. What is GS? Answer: 5873.6 Angstrom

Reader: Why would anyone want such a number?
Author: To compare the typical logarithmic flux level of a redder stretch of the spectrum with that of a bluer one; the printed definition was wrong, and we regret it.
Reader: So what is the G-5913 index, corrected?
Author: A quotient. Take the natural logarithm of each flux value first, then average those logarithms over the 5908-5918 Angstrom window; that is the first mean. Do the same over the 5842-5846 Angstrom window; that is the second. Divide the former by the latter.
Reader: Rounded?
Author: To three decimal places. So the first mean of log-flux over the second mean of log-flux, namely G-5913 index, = 0.958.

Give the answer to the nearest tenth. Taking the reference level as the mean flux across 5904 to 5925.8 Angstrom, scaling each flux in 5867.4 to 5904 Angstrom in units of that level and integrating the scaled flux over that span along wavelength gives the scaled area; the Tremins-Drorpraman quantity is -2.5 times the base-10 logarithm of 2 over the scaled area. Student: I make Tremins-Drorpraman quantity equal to 3.0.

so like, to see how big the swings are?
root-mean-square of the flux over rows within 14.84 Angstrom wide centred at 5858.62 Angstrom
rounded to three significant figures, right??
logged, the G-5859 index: 13.0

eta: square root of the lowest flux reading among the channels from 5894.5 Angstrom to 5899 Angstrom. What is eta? 2.99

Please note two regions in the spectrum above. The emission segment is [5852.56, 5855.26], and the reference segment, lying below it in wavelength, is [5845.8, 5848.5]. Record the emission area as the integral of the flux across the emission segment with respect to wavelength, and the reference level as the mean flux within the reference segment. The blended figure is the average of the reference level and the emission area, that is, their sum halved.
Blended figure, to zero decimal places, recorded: 24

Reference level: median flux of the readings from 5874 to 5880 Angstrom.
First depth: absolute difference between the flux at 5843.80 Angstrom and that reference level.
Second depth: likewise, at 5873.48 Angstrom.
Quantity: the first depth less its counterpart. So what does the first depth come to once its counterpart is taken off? -0.6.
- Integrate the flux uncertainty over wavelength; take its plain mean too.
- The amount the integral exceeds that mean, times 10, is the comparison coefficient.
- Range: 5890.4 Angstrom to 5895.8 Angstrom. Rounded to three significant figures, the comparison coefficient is 176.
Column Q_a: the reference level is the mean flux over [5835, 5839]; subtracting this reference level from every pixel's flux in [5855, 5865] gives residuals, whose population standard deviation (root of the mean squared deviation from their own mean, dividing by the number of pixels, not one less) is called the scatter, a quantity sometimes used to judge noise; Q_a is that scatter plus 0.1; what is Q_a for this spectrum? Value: 1.1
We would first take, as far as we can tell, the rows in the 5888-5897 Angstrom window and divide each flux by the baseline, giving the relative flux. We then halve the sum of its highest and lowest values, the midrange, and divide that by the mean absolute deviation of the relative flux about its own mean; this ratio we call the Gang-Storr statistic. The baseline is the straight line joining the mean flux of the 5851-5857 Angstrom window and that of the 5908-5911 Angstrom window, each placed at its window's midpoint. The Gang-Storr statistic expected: 15.3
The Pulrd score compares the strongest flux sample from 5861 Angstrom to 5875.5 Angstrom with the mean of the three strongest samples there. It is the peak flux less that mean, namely 6.3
